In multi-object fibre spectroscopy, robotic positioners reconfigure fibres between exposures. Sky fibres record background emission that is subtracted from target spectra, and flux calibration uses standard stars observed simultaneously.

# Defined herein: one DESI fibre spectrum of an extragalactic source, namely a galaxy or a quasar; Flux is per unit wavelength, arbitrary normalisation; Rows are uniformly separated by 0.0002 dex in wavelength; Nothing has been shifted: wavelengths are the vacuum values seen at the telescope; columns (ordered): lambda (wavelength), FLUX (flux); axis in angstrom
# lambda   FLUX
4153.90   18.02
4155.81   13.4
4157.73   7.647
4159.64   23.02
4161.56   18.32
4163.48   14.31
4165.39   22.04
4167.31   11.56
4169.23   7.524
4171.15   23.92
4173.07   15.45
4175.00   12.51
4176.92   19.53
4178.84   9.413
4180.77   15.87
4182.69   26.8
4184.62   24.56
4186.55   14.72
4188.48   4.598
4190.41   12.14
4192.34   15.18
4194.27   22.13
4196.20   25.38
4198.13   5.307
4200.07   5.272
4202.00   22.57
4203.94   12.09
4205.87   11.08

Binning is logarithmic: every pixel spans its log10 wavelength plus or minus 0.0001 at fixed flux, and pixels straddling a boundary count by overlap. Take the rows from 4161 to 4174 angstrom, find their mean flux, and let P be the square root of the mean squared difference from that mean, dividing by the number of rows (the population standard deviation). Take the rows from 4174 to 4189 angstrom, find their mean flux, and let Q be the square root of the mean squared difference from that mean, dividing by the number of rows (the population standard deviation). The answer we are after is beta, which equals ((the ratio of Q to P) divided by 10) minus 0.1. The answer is 0.031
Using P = 5.3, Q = 7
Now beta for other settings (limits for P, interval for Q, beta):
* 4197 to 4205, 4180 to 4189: 0.012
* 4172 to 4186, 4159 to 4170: -0.004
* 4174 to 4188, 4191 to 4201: 0.042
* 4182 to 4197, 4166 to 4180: -0.026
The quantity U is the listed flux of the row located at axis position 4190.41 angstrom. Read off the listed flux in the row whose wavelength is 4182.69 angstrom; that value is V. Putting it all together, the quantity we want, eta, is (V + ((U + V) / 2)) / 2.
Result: 23.1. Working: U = 12.14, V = 26.8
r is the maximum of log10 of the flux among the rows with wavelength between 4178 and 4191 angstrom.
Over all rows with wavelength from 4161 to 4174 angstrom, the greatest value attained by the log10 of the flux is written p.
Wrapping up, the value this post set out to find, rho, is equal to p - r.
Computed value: -0.049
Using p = 1.38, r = 1.43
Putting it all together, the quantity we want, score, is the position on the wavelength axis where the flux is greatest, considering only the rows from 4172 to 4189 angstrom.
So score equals 4182.69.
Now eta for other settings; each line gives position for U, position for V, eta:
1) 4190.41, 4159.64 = 20.3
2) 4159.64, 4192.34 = 17.1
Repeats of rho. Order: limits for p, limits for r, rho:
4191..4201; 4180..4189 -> -0.024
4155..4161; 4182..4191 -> -0.066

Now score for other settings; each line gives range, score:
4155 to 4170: 4159.64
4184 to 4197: 4196.20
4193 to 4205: 4196.20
